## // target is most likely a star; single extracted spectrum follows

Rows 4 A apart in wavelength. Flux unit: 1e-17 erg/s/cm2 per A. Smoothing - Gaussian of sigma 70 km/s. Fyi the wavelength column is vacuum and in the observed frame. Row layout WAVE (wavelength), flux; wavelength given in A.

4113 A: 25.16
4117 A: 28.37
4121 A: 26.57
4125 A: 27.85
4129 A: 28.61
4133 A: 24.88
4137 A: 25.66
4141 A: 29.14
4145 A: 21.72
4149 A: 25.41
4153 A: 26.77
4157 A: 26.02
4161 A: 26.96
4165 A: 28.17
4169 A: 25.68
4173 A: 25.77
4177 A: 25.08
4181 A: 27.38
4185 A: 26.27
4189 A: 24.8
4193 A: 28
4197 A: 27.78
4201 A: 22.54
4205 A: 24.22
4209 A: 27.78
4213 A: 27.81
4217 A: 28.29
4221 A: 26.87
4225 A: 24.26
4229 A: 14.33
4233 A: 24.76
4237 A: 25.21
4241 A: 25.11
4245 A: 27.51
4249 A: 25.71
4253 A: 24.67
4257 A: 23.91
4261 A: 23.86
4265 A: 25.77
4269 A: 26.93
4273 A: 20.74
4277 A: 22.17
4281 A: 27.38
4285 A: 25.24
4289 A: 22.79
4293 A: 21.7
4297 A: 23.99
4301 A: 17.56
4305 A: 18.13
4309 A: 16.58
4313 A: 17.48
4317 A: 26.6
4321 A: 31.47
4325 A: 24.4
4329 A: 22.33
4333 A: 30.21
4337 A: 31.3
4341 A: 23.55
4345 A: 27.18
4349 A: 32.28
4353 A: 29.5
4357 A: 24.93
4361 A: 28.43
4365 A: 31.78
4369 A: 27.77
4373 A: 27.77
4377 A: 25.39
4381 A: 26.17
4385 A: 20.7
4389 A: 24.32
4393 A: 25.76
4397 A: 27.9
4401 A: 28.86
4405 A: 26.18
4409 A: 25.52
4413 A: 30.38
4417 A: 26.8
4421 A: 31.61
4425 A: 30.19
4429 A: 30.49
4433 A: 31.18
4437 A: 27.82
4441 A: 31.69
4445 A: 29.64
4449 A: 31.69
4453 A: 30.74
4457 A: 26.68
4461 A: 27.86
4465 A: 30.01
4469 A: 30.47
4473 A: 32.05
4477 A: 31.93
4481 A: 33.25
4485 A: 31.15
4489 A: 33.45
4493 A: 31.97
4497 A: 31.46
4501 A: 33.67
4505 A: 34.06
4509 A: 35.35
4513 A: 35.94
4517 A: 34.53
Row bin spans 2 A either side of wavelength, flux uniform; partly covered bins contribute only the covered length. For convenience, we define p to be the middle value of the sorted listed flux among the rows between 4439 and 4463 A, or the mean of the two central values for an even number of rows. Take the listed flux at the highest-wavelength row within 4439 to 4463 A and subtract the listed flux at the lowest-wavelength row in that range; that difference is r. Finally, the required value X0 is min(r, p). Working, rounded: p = 30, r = -3.8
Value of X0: -3.8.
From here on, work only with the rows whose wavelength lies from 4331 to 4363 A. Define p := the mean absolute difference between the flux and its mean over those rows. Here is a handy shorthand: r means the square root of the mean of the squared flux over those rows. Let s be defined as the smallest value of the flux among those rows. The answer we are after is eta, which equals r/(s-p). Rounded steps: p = 2.4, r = 28.6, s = 23.55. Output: 1.4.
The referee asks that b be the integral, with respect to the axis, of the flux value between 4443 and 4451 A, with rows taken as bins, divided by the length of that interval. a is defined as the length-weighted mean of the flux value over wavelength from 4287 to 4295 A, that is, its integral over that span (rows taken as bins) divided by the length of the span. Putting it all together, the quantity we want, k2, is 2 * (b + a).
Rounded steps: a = 22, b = 31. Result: 106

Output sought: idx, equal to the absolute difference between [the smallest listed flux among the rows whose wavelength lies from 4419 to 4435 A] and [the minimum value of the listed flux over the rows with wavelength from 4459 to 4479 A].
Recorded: 2.3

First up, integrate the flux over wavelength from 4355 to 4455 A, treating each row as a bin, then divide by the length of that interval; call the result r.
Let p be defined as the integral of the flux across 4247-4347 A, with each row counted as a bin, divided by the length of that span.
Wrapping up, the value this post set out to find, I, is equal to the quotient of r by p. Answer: 1.17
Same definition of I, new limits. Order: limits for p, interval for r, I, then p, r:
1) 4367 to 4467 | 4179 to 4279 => 0.89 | 28.1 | 25.1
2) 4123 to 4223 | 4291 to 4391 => 0.96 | 26.4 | 25.3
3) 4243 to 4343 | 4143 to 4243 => 1.06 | 24.1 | 25.5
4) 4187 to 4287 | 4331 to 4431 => 1.11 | 25.0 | 27.8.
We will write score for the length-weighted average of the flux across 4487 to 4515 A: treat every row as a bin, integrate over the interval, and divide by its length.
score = 33.7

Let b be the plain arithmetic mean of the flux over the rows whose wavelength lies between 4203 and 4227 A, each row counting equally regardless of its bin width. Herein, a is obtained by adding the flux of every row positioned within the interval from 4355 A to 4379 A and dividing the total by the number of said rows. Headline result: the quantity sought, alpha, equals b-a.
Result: -1.1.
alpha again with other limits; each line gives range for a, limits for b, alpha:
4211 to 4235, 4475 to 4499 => 7.8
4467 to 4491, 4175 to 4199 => -5.5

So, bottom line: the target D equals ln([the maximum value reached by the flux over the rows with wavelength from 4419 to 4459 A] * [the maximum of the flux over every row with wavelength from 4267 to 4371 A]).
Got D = 6.93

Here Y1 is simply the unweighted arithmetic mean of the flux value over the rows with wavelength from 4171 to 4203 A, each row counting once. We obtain 26.0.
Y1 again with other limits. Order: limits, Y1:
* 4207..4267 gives 25.1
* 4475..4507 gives 32.6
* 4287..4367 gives 25.1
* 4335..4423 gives 27.5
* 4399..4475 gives 29.5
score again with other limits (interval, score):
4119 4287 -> 25.6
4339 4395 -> 26.8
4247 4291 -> 24.5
